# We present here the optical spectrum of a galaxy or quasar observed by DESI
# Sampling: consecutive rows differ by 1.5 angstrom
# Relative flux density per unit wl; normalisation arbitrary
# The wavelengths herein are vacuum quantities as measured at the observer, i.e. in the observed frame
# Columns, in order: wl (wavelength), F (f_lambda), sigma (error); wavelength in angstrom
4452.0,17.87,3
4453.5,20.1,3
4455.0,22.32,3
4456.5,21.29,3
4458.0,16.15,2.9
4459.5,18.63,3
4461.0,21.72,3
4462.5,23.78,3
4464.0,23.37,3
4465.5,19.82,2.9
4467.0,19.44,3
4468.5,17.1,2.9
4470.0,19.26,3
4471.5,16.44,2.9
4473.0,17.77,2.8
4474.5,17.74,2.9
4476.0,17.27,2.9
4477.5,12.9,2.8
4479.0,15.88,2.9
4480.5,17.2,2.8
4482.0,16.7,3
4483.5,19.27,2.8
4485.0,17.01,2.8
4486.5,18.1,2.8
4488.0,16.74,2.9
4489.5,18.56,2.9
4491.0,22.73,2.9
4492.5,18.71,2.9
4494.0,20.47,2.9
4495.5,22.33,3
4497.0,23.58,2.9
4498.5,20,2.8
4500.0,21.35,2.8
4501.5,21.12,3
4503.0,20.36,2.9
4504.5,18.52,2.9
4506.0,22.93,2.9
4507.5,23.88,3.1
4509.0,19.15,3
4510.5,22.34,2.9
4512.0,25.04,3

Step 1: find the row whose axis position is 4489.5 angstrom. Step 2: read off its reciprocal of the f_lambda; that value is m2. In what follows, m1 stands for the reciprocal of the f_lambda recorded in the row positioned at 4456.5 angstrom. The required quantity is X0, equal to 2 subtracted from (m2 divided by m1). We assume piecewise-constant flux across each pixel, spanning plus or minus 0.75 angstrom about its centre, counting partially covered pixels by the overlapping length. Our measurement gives -0.85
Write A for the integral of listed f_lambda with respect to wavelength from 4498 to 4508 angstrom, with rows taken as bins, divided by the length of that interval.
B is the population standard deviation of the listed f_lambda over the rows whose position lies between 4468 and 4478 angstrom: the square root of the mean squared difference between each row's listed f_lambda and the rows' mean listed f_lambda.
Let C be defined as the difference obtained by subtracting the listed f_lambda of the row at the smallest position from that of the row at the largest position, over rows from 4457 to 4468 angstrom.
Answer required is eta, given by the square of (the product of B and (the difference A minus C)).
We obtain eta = 1064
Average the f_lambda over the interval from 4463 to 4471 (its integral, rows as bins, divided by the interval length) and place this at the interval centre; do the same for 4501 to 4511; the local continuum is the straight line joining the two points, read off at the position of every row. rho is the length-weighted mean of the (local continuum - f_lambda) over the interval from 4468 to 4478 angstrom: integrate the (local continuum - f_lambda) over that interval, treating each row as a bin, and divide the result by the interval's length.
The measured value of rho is 3.0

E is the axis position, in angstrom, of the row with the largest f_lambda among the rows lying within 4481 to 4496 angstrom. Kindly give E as 4491.0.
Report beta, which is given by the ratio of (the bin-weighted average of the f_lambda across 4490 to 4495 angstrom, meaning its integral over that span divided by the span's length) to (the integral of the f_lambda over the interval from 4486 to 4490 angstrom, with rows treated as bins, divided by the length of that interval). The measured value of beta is 1.16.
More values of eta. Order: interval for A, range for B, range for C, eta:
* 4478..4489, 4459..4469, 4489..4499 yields 1317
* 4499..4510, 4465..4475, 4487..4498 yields 288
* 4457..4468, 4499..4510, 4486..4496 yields 822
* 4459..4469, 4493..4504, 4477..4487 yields 327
